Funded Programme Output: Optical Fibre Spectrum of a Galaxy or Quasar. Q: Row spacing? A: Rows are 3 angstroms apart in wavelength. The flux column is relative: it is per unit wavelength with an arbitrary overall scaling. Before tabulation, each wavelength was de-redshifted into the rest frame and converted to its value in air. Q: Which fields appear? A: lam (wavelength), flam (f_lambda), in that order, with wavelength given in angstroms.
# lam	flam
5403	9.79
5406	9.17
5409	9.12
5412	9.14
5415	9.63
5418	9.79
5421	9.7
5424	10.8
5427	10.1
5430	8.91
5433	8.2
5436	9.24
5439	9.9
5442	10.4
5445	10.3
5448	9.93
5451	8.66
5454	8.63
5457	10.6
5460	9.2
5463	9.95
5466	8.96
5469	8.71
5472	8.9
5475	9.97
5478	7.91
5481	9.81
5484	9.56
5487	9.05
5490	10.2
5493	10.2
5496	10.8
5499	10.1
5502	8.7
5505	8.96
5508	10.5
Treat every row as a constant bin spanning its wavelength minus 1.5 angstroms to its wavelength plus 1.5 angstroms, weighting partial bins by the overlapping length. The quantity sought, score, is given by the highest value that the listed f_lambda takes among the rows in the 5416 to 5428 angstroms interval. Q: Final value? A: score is 10.8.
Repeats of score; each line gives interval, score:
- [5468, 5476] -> 9.97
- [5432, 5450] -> 10.4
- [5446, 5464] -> 10.6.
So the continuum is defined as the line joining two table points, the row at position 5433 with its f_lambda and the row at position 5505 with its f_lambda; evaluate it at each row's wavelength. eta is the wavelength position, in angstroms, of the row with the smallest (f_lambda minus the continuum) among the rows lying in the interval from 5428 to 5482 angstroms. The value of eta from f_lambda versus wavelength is 5478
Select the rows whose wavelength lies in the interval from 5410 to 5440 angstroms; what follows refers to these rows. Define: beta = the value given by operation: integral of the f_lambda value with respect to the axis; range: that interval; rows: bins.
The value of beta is 286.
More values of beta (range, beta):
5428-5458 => 284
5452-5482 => 277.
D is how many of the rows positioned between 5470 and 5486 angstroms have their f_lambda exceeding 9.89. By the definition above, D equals 1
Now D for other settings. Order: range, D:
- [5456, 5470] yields 2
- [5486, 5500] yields 4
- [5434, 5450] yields 4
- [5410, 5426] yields 1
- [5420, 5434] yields 2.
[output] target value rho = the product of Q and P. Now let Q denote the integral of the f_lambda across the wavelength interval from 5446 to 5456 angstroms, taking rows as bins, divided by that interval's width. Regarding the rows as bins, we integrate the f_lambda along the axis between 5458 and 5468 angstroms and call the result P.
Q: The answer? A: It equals 866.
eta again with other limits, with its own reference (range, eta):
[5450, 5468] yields 5454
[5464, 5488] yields 5478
